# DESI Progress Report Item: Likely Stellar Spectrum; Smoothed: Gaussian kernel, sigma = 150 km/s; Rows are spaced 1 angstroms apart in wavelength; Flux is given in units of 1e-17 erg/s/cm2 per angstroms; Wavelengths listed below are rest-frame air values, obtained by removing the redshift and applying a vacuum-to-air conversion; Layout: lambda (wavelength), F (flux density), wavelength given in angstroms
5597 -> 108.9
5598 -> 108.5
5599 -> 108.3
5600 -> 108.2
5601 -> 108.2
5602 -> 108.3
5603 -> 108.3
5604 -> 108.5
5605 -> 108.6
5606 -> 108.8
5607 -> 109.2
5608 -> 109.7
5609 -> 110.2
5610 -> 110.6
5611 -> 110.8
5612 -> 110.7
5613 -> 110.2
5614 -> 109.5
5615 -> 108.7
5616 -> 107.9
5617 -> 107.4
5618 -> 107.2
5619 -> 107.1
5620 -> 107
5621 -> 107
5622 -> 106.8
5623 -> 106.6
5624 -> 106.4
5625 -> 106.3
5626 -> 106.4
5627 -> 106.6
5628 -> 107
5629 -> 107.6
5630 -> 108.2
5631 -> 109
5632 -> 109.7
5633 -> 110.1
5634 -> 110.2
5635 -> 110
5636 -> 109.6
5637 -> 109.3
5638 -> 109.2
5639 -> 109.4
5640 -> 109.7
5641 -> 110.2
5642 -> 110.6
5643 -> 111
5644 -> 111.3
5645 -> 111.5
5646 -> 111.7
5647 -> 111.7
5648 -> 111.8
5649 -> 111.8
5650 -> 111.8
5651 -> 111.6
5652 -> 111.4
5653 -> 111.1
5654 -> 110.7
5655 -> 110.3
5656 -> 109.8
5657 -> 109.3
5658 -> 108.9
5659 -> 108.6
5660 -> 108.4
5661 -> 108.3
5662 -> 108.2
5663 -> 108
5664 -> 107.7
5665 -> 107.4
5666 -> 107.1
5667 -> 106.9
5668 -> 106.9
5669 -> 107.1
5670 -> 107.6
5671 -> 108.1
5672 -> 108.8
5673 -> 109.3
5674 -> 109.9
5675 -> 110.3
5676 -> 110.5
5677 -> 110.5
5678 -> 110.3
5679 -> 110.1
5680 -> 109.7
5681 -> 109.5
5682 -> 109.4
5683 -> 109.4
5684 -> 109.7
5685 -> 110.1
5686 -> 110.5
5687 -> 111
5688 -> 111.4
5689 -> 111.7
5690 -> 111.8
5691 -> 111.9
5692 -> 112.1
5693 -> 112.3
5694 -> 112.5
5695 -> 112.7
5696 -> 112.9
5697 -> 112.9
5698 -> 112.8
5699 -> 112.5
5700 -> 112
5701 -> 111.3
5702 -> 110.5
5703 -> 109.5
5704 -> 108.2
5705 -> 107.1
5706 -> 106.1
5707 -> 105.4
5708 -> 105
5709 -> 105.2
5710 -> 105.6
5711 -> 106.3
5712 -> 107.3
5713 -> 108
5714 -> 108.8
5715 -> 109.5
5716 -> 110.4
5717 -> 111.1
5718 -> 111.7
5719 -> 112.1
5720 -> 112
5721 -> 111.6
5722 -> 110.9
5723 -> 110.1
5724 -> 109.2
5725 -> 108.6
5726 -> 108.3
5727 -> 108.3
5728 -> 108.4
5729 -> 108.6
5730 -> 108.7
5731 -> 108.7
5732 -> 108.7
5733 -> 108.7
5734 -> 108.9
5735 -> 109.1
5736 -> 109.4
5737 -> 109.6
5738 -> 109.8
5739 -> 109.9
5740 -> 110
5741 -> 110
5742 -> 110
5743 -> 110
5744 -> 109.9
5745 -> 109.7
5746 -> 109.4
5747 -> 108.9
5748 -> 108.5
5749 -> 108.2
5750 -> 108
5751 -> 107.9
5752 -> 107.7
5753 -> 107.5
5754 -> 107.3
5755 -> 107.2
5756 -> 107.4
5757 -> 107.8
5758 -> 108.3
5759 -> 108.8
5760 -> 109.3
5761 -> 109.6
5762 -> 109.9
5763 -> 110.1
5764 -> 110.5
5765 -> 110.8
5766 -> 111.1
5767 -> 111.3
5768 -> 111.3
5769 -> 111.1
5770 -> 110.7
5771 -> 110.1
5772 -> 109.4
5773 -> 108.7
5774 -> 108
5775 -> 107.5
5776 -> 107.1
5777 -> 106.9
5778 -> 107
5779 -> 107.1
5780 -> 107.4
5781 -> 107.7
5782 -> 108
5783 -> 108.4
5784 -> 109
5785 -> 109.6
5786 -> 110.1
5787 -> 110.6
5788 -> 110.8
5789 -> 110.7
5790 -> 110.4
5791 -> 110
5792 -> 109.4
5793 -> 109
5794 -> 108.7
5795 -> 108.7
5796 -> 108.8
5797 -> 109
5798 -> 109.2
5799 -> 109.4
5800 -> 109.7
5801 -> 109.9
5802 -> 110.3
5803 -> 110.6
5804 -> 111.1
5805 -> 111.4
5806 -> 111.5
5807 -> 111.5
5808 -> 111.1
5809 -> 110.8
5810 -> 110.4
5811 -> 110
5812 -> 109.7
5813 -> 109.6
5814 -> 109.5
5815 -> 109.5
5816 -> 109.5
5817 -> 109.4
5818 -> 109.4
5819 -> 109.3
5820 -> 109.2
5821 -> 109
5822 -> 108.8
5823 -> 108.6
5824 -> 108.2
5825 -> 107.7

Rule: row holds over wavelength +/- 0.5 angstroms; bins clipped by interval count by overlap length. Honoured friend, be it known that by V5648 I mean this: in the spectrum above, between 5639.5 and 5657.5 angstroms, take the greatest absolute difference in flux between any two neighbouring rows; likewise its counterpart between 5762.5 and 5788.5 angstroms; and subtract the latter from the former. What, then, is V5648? -0.20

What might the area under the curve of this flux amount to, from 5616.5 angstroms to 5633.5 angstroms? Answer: 1826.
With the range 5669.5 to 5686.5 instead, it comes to 1864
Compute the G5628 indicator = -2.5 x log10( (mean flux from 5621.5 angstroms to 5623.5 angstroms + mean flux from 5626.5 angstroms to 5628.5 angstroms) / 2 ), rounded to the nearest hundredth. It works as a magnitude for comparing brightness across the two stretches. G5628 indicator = -5.07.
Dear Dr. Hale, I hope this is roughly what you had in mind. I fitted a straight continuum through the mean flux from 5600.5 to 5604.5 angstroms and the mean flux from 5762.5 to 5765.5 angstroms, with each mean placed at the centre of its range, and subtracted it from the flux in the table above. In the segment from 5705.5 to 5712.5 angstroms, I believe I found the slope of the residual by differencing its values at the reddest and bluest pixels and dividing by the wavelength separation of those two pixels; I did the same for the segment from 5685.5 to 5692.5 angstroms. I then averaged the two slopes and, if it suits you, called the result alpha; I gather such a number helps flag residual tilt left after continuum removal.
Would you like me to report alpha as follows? 0.22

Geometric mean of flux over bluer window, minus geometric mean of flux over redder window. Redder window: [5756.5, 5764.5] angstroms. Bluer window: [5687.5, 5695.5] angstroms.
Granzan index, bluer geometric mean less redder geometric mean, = 2.8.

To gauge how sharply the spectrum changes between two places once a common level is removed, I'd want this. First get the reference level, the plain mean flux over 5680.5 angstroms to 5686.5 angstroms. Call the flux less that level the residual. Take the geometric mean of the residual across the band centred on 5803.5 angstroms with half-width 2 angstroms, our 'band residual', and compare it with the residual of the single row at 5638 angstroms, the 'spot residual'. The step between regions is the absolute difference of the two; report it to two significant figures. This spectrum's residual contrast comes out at 1.6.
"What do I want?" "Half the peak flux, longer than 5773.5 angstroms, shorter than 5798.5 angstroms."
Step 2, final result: 55.4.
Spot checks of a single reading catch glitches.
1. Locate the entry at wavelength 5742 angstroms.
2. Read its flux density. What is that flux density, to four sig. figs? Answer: 110.0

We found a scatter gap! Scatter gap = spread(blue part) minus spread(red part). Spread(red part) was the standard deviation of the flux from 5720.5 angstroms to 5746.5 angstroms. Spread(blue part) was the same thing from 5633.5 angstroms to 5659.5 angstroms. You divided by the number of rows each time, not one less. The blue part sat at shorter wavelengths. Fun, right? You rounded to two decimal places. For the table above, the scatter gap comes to 0.21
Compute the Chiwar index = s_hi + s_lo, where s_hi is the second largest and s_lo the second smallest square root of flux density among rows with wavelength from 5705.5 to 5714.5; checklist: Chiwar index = 20.6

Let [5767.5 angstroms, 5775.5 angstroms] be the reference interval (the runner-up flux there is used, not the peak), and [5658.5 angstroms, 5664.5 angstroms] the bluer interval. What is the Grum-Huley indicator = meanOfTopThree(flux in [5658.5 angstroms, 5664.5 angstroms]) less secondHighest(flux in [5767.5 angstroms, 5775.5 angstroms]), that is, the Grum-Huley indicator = -2.7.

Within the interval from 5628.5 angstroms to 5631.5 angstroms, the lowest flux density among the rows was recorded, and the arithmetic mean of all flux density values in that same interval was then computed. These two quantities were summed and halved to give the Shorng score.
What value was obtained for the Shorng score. 108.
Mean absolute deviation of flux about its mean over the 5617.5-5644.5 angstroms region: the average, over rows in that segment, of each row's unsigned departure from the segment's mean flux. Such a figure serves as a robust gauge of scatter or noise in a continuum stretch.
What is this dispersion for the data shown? 1.5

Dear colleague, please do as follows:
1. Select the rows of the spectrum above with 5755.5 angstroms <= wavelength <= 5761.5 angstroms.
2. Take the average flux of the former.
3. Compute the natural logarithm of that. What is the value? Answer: 4.69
